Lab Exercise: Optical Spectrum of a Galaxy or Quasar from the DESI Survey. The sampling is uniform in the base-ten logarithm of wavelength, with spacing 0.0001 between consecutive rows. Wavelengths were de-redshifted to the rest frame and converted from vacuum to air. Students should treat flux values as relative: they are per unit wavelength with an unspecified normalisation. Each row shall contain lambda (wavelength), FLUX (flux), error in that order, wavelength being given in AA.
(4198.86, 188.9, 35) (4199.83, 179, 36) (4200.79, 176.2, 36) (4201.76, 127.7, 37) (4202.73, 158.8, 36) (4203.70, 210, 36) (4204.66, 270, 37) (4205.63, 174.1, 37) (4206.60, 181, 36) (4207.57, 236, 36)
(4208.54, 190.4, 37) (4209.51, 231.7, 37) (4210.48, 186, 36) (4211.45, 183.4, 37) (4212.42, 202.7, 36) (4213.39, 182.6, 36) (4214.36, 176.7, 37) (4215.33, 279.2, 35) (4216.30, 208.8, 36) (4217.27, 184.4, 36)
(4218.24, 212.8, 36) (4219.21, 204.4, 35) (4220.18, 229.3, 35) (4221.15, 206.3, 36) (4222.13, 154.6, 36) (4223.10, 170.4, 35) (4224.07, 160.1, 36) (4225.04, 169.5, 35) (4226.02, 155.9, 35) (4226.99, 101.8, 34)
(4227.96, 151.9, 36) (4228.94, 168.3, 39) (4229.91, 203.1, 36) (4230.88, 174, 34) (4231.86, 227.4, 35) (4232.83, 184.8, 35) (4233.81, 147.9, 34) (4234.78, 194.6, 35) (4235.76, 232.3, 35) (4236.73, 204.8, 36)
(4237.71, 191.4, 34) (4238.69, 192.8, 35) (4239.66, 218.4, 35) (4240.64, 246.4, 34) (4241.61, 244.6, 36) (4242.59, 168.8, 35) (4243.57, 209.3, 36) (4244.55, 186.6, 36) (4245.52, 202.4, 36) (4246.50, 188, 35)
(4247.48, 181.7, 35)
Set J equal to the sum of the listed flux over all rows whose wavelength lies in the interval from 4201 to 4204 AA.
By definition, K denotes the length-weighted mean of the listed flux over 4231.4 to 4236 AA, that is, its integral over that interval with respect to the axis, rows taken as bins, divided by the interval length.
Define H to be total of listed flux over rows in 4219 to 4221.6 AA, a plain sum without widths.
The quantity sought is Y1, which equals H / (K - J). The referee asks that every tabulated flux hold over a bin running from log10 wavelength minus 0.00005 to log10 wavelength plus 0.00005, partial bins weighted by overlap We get -2.1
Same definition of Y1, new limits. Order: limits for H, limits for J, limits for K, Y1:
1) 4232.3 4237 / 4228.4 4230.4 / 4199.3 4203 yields -4.6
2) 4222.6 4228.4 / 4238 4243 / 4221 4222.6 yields -1.0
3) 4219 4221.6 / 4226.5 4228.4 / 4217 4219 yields -12.2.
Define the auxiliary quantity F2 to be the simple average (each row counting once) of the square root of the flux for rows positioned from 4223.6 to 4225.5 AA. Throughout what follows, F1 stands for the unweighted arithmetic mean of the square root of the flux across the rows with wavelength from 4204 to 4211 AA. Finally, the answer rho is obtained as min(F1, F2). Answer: 12.8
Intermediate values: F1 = 14.4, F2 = 12.8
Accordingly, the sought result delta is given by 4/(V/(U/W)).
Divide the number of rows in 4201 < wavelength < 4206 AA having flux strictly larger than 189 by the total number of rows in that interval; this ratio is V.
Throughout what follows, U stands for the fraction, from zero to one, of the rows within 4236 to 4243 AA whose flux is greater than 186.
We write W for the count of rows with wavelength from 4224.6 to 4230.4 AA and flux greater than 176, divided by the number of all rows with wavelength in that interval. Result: 51.4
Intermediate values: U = 0.9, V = 0.40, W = 0.2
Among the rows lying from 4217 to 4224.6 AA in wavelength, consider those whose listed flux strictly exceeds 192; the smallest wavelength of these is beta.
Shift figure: 4218.24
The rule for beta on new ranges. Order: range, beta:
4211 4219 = 4212.42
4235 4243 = 4235.76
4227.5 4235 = 4229.91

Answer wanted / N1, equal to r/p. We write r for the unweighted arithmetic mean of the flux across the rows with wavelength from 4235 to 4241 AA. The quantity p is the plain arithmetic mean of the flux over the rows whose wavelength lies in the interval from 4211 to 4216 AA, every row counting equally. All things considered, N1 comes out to 1.05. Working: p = 205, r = 214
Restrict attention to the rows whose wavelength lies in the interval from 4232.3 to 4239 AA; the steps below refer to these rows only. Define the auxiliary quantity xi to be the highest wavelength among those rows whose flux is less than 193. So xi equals 4238.69 AA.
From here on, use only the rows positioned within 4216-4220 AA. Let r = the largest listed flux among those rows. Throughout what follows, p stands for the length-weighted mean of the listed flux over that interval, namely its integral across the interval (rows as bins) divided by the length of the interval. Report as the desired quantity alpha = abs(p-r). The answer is 8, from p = 205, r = 212.8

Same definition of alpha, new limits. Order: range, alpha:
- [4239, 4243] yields 27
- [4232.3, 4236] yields 45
